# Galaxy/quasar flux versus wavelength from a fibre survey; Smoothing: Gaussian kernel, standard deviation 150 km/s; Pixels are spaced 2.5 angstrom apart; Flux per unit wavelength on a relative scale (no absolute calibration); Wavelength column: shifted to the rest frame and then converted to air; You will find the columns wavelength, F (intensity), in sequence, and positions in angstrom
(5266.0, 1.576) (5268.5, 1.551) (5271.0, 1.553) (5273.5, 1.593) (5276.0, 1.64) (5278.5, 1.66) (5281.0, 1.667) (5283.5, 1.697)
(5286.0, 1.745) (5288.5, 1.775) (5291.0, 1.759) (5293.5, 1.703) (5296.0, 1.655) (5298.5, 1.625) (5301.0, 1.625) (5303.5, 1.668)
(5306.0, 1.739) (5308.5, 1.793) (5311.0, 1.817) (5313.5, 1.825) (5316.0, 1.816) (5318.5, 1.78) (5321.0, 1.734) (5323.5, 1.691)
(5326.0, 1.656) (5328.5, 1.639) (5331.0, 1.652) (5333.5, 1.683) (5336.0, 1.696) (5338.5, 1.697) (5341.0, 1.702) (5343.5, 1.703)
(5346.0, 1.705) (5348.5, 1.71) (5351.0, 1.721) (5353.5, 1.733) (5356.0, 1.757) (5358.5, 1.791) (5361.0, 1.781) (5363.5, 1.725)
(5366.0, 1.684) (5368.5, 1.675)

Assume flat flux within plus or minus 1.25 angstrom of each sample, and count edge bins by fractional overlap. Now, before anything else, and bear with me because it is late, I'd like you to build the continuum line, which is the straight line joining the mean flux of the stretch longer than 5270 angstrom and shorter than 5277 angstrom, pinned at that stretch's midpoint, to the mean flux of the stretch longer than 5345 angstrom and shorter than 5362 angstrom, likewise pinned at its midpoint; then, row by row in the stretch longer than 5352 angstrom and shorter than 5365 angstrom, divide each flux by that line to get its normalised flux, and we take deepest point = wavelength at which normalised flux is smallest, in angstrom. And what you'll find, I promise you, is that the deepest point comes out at 5363.5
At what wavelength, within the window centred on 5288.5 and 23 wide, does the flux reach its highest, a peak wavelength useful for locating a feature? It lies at 5288.5 angstrom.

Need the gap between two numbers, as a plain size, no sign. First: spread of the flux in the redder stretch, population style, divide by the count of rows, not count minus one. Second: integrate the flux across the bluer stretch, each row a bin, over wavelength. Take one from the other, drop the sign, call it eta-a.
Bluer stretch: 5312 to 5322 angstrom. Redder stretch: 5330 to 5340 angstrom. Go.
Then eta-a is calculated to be 18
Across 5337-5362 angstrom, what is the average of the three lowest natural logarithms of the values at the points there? 0.531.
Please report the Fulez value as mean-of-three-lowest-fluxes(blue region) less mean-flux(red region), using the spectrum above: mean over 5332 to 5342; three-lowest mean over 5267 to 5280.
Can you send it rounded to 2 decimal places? -0.13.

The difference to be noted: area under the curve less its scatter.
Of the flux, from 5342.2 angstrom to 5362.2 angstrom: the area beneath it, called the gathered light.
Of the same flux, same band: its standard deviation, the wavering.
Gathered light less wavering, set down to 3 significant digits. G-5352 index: 34.7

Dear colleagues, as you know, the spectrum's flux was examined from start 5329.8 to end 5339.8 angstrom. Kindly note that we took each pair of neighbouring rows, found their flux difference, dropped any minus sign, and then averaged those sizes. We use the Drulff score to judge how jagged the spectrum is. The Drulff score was 0.015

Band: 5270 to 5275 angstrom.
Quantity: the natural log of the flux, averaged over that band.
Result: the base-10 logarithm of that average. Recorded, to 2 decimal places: -0.34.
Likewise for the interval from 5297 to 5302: -0.31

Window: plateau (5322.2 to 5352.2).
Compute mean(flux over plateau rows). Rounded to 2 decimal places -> 1.69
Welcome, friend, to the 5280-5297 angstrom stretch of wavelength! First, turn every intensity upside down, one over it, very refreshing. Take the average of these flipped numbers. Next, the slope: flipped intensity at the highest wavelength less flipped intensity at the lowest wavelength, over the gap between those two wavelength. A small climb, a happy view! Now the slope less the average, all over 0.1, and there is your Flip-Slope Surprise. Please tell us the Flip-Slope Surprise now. -5.83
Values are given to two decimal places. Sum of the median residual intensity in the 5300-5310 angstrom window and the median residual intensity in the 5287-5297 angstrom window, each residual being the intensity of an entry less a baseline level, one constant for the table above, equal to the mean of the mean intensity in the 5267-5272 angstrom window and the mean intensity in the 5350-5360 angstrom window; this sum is 0.13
